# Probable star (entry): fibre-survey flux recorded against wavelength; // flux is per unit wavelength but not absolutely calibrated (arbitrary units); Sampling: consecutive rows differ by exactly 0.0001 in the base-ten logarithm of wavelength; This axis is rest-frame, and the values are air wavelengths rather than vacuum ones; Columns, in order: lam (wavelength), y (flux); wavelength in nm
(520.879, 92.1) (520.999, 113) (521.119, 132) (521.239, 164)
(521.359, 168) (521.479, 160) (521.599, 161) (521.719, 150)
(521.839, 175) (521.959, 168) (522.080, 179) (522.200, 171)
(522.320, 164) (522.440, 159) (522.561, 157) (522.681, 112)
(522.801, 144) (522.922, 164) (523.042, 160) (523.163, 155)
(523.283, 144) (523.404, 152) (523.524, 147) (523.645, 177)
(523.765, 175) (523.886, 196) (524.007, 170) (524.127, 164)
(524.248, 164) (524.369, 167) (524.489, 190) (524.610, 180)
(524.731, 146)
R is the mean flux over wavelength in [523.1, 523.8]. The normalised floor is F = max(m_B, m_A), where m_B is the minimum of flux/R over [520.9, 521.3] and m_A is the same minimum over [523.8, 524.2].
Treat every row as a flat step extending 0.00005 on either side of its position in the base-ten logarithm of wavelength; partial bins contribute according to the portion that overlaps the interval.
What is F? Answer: 1.04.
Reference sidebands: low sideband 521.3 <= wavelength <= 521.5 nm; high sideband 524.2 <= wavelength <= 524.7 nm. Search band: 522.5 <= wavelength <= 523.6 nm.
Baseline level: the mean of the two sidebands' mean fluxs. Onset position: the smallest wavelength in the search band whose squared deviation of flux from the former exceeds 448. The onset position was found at 522.681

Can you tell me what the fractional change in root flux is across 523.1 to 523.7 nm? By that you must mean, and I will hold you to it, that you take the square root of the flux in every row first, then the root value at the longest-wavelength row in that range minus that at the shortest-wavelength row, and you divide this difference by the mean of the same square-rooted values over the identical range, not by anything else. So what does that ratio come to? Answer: 0.069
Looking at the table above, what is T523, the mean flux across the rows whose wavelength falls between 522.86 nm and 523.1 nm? 162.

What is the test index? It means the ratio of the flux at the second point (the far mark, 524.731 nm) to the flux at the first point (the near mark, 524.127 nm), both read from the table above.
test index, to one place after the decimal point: 0.9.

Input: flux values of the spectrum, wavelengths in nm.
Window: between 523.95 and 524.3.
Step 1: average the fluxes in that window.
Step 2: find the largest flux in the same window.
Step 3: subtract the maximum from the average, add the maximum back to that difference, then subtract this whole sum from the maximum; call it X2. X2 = 4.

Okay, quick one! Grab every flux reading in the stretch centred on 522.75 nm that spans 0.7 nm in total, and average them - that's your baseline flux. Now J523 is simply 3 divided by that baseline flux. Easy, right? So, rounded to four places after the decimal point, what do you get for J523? 0.0201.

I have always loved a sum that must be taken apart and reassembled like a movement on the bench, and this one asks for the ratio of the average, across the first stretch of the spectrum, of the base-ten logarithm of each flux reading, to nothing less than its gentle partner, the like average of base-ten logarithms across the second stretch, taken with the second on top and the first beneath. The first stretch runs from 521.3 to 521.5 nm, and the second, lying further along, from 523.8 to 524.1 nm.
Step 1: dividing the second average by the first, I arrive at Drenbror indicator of 1.02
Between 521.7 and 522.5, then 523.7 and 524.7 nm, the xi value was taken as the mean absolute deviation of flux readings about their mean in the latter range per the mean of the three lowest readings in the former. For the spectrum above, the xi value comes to 0.0614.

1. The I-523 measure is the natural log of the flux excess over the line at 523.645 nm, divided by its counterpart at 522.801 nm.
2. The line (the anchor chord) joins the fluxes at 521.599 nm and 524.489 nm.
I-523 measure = -1.9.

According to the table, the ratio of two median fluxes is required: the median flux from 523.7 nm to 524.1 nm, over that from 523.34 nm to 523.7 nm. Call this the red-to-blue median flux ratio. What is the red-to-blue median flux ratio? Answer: 1.15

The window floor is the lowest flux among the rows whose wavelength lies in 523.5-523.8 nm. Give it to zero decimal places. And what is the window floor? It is 147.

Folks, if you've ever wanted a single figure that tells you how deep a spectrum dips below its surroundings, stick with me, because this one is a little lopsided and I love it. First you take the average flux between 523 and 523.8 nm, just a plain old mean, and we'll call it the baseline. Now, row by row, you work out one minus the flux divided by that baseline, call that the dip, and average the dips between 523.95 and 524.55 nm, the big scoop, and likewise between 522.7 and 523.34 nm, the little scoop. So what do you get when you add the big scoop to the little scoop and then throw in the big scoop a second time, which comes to -0.12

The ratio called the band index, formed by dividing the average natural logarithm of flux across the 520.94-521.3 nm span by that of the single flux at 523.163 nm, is 0.972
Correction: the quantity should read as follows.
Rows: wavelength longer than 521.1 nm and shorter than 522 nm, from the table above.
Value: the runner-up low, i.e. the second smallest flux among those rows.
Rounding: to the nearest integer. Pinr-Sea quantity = 150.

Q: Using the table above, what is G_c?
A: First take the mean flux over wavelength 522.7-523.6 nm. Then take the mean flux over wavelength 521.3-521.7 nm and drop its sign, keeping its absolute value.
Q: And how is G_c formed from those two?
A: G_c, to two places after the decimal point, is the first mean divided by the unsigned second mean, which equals 0.93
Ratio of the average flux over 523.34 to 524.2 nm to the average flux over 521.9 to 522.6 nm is 1.01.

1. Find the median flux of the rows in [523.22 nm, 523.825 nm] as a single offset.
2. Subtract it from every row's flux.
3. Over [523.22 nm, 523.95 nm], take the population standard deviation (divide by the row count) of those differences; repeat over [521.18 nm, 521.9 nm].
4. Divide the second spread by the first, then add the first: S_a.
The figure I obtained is 19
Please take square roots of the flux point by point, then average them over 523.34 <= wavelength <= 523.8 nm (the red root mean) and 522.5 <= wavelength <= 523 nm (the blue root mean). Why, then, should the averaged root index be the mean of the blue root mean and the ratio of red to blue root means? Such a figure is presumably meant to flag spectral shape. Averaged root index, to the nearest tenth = 6.5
